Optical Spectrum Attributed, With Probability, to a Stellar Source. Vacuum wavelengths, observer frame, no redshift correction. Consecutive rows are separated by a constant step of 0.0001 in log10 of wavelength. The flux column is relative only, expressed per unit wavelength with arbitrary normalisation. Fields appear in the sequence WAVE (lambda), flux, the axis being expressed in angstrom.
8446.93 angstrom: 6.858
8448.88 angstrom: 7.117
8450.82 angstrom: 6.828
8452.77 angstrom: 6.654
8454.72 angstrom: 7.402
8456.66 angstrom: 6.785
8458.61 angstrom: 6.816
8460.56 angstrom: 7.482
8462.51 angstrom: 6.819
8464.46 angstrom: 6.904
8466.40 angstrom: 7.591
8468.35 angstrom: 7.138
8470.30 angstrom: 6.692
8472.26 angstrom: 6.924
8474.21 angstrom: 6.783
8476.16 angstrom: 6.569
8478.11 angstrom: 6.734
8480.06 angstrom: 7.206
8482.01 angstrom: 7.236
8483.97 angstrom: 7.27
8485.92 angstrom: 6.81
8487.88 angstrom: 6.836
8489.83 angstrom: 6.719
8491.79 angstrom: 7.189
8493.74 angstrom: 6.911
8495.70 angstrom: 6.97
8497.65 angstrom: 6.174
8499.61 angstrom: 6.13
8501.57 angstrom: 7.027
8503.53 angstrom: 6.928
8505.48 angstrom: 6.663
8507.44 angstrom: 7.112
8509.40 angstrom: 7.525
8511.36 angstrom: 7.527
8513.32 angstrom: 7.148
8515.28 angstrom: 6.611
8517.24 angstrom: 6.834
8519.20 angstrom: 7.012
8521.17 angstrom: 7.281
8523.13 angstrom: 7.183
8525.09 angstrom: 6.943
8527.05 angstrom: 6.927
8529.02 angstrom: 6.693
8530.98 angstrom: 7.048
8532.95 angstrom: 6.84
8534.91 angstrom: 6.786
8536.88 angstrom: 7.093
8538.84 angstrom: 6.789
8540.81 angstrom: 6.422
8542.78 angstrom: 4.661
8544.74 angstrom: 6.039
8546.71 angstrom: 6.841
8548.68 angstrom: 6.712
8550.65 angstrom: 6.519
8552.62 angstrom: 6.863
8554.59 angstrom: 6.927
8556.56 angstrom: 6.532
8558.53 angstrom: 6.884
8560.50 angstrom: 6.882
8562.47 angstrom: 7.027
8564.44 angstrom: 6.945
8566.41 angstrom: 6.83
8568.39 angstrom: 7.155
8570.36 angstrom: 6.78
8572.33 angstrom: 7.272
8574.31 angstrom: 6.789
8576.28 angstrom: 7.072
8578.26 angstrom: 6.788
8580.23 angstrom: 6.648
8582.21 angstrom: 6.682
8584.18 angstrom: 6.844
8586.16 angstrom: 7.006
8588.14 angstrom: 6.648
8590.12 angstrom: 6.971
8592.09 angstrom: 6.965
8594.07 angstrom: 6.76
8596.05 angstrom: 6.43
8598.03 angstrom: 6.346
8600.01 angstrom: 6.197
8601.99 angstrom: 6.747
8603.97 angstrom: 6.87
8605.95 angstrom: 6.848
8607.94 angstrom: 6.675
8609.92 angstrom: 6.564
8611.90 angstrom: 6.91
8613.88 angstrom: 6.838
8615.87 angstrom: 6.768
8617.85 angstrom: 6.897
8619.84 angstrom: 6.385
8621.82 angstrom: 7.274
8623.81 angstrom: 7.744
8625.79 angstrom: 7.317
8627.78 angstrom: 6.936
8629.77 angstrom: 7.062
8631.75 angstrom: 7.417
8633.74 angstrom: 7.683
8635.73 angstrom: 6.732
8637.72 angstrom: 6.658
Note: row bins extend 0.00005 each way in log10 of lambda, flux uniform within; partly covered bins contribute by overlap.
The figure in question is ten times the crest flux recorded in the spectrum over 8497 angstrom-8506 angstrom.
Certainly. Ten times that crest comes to 70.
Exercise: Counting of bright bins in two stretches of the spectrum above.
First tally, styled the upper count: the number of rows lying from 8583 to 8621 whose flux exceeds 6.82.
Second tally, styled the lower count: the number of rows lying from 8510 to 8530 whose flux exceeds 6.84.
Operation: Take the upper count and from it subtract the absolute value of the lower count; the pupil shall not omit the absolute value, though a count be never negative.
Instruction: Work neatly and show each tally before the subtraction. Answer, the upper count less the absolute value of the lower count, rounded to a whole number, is 2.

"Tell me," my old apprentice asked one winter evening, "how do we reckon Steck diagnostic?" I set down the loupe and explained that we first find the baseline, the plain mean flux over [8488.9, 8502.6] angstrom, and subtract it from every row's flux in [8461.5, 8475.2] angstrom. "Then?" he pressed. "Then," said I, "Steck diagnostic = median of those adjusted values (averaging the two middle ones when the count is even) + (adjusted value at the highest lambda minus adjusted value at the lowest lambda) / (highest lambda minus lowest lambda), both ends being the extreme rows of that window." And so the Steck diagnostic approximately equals 0.17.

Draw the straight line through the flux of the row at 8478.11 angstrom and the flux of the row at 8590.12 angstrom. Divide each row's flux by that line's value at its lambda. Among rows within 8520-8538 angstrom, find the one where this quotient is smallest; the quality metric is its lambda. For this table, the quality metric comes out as 8529.02 angstrom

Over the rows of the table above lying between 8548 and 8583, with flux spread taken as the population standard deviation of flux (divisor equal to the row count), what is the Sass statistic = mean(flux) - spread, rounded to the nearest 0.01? 6.66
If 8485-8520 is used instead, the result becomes 6.54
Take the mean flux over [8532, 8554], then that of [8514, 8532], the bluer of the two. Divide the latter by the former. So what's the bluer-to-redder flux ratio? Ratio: 1.07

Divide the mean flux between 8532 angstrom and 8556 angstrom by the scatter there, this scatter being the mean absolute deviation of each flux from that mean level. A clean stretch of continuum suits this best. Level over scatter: 16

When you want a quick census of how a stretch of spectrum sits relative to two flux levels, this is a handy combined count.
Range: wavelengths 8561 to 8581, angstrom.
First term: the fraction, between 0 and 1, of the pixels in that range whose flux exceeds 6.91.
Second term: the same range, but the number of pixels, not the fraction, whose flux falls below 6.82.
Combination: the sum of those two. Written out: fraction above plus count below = 4.5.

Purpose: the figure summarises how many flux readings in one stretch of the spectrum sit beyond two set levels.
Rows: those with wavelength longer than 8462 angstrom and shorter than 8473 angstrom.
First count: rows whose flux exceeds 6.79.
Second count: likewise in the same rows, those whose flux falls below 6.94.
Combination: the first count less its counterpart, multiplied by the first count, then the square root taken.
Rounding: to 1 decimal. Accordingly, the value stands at 2.2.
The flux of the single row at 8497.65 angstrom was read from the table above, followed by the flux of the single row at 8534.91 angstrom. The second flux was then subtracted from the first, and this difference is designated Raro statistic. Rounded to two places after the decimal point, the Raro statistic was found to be -0.61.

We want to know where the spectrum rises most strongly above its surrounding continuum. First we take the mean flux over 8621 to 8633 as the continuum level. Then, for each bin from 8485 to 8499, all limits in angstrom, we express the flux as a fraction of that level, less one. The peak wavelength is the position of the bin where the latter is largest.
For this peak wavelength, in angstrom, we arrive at 8491.79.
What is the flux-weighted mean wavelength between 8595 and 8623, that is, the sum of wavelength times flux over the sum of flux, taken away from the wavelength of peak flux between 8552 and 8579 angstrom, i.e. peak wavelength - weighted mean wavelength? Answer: -36.8 angstrom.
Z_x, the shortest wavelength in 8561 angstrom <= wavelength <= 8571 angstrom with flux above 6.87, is 8562.47 angstrom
